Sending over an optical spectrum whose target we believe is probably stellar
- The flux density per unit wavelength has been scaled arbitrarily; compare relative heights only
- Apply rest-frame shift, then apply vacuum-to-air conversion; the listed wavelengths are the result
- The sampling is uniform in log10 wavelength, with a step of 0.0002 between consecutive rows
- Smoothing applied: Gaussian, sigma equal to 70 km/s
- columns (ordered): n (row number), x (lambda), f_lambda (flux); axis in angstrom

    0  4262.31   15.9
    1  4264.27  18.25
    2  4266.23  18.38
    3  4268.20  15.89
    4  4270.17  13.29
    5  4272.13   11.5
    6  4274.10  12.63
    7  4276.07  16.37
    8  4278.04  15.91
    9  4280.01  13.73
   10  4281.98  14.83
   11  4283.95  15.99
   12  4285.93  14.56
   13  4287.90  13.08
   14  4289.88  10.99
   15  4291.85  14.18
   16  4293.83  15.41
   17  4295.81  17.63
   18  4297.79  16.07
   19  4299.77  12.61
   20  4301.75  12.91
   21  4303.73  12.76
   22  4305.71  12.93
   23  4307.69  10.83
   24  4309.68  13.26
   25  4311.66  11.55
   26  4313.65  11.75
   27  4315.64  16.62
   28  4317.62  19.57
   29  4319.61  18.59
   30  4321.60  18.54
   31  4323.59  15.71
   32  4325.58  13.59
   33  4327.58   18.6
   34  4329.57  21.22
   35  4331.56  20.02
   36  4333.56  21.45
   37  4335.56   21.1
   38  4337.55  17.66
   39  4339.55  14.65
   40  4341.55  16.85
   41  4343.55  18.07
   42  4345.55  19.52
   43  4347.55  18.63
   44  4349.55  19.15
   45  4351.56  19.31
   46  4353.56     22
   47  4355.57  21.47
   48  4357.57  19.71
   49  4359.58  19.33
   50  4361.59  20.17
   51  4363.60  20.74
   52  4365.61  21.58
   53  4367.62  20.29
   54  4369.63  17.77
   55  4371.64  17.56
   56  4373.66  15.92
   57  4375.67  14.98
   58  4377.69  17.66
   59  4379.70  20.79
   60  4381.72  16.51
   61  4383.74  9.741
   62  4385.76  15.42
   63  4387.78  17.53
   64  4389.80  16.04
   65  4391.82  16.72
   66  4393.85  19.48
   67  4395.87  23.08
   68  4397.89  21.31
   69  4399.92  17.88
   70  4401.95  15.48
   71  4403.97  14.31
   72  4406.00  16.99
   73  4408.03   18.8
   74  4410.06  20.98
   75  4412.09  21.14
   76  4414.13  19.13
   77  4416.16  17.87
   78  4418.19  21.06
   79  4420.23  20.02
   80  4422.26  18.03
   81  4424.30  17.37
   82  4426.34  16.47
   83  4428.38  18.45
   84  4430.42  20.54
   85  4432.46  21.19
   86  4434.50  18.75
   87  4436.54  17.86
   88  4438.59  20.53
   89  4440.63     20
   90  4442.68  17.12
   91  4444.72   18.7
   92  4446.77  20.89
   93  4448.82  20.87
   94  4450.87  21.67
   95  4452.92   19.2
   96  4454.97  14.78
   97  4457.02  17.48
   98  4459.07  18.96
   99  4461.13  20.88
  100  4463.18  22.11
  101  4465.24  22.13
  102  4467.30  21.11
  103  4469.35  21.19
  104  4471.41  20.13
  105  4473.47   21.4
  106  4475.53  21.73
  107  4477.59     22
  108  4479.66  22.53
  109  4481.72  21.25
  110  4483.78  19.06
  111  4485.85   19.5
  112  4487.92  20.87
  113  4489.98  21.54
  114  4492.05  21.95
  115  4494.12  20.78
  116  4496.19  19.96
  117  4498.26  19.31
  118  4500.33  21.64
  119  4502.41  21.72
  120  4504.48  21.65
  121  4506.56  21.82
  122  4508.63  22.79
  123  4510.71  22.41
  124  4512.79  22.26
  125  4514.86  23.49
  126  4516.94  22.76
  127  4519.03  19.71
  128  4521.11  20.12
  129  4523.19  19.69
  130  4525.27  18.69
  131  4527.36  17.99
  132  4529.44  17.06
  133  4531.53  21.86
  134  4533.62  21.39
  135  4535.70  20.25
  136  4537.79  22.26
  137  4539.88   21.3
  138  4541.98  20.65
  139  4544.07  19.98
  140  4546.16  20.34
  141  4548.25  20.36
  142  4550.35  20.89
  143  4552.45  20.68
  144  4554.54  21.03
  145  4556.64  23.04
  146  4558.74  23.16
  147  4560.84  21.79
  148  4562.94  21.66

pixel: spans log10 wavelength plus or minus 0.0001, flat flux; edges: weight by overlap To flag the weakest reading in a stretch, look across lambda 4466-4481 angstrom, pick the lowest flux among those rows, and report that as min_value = 20.13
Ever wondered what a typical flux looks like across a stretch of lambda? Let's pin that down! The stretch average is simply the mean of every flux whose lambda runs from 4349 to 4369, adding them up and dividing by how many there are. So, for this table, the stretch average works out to 20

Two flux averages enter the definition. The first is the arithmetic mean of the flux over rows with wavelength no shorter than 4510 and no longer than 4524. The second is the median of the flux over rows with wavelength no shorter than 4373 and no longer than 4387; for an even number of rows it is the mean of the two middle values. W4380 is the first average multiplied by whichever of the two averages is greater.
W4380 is 462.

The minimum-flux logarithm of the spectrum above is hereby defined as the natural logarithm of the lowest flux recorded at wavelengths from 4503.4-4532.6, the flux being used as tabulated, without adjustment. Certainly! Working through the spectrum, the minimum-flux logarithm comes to 2.84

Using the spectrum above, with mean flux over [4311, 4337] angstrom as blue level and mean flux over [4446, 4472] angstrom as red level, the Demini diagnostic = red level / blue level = 1.14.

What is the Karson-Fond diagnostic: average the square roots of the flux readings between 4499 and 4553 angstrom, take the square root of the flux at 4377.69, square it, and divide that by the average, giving 3.9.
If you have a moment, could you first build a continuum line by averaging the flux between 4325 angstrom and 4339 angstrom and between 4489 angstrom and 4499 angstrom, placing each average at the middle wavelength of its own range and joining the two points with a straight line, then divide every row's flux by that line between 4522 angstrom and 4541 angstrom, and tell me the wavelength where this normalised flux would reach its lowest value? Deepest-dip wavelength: 4529.44 angstrom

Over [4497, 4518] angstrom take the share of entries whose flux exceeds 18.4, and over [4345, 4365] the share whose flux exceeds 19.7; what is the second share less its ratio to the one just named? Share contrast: 0.000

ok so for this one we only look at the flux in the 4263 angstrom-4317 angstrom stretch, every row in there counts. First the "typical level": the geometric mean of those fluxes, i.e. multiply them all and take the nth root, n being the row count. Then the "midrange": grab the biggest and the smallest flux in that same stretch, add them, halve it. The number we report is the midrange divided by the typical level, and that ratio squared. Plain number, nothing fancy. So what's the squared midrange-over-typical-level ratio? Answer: 1.08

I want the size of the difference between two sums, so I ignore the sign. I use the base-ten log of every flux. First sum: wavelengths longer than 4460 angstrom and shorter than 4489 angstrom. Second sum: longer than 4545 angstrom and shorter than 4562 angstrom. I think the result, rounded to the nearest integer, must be 8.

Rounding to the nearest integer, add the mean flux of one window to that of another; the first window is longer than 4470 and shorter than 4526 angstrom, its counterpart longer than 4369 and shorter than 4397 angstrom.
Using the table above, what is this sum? 38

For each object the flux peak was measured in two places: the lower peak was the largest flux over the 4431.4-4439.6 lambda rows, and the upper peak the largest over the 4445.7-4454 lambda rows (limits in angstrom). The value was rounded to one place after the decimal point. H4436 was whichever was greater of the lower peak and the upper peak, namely 21.7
